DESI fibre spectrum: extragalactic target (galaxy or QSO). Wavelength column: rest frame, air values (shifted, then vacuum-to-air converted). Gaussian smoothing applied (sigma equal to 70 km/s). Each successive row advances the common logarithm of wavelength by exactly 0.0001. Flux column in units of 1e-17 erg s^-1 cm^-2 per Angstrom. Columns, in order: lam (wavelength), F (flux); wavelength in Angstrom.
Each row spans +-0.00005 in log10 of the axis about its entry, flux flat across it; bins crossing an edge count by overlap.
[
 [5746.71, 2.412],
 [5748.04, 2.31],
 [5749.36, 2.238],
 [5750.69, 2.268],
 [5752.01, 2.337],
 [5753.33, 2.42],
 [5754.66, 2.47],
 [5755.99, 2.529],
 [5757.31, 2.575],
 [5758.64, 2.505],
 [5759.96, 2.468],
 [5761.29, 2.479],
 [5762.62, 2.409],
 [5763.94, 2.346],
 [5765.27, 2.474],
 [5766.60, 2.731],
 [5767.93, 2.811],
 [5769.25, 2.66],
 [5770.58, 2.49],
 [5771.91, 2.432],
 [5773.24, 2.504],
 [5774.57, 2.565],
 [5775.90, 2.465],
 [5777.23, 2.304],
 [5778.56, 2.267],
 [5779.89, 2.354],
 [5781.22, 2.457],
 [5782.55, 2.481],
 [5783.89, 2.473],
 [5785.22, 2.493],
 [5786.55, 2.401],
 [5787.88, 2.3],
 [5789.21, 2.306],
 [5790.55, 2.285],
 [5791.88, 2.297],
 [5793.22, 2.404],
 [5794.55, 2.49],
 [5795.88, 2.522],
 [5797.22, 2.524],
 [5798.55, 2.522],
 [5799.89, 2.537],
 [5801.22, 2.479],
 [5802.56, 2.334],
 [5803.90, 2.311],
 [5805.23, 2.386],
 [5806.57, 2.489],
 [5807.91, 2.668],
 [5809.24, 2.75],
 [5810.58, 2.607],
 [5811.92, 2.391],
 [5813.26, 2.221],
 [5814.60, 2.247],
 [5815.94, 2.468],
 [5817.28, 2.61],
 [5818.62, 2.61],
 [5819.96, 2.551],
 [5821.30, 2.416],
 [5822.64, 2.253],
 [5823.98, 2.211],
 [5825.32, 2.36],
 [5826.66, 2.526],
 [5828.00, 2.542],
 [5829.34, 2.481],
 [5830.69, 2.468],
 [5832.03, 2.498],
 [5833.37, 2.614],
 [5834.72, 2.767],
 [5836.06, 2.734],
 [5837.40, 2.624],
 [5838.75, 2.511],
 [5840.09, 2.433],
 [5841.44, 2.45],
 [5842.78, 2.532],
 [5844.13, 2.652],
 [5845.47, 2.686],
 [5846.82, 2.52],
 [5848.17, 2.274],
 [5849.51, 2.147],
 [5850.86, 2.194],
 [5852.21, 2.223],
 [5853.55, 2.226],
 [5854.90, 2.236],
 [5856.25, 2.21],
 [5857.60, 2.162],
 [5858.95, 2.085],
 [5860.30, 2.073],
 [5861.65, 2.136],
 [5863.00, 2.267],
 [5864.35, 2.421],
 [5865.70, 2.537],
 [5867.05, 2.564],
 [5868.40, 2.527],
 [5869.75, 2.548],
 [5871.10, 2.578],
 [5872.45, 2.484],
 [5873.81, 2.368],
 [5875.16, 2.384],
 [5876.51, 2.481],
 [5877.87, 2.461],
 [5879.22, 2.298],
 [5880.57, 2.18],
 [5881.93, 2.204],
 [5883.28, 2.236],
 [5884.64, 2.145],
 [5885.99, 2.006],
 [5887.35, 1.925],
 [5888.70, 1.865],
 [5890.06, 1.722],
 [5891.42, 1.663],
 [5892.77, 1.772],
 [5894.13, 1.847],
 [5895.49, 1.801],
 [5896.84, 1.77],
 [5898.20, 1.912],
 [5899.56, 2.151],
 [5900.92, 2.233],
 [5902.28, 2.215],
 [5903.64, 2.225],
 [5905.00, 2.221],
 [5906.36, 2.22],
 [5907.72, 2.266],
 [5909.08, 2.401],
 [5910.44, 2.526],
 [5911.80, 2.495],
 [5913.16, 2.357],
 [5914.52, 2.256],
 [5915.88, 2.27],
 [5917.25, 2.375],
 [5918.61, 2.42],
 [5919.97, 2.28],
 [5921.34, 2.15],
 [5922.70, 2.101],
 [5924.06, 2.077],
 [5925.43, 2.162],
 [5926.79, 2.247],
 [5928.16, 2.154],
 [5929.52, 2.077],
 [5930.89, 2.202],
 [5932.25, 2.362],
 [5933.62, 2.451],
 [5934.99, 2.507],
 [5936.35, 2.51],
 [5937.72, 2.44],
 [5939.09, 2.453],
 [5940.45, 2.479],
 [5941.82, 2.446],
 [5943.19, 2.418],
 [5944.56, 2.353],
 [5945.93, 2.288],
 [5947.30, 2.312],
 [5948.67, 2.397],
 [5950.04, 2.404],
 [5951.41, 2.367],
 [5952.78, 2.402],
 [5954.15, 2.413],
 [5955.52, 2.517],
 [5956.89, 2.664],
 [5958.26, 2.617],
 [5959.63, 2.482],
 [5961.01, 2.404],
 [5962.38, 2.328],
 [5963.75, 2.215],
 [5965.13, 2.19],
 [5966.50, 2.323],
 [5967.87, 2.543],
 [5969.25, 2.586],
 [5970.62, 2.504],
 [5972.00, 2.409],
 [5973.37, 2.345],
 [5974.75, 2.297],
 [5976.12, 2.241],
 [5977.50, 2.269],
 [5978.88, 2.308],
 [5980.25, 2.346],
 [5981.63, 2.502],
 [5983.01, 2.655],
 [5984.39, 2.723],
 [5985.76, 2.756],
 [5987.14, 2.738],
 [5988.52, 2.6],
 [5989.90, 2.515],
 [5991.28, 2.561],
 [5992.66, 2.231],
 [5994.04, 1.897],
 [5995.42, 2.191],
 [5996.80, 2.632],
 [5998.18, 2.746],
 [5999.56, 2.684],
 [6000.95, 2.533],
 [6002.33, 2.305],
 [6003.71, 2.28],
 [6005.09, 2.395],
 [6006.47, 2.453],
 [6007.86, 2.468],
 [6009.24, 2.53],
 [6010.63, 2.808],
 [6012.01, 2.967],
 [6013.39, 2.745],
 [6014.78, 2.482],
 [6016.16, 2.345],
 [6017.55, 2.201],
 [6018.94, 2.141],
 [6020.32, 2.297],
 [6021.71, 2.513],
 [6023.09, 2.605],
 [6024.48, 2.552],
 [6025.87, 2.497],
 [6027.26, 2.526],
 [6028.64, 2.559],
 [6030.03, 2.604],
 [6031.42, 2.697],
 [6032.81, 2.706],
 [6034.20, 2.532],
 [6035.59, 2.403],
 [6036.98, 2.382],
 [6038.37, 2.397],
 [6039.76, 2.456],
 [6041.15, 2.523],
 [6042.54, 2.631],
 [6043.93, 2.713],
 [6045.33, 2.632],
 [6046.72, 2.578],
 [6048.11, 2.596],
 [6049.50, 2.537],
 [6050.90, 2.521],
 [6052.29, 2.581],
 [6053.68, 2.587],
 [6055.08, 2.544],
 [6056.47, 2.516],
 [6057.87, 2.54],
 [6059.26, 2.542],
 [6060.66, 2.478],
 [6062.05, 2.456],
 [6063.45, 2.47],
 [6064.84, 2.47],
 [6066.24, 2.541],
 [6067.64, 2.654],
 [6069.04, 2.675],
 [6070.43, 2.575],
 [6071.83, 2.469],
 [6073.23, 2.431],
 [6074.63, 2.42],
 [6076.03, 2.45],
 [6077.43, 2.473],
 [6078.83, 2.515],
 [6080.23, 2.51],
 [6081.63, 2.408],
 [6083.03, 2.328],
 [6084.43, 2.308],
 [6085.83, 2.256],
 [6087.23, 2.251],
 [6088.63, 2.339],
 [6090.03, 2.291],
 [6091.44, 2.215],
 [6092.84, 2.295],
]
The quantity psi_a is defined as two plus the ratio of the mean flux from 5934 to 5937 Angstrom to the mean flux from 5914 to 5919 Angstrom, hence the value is 3.08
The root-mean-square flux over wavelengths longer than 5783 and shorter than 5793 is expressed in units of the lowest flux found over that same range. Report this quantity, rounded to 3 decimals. 1.036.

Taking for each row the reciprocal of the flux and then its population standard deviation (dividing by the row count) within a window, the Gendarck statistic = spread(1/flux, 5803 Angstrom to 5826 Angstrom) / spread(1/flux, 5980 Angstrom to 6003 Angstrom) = 0.6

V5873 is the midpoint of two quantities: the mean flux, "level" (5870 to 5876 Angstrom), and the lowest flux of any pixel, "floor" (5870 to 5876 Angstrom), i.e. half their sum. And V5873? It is 2.41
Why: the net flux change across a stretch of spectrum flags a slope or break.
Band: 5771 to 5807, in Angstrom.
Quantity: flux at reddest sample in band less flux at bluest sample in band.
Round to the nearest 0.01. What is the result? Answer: 0.06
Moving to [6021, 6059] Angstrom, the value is 0.03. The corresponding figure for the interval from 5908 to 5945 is -0.05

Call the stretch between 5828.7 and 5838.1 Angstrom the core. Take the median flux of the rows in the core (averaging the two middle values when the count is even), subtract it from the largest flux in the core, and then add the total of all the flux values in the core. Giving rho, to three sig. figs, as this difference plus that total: 18.3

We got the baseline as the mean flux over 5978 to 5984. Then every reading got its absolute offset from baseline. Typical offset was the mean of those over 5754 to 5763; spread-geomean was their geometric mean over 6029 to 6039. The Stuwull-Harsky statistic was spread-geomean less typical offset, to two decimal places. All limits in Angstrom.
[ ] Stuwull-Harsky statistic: 0.06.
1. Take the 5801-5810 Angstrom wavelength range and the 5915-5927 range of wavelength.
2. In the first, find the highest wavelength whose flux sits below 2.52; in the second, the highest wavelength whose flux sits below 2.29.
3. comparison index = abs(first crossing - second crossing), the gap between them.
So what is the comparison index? 120.2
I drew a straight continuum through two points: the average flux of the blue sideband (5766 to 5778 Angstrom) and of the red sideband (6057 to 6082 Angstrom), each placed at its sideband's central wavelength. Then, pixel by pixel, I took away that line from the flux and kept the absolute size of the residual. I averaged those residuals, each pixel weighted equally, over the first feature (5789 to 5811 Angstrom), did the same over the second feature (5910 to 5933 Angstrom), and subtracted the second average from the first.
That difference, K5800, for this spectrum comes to -0.14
